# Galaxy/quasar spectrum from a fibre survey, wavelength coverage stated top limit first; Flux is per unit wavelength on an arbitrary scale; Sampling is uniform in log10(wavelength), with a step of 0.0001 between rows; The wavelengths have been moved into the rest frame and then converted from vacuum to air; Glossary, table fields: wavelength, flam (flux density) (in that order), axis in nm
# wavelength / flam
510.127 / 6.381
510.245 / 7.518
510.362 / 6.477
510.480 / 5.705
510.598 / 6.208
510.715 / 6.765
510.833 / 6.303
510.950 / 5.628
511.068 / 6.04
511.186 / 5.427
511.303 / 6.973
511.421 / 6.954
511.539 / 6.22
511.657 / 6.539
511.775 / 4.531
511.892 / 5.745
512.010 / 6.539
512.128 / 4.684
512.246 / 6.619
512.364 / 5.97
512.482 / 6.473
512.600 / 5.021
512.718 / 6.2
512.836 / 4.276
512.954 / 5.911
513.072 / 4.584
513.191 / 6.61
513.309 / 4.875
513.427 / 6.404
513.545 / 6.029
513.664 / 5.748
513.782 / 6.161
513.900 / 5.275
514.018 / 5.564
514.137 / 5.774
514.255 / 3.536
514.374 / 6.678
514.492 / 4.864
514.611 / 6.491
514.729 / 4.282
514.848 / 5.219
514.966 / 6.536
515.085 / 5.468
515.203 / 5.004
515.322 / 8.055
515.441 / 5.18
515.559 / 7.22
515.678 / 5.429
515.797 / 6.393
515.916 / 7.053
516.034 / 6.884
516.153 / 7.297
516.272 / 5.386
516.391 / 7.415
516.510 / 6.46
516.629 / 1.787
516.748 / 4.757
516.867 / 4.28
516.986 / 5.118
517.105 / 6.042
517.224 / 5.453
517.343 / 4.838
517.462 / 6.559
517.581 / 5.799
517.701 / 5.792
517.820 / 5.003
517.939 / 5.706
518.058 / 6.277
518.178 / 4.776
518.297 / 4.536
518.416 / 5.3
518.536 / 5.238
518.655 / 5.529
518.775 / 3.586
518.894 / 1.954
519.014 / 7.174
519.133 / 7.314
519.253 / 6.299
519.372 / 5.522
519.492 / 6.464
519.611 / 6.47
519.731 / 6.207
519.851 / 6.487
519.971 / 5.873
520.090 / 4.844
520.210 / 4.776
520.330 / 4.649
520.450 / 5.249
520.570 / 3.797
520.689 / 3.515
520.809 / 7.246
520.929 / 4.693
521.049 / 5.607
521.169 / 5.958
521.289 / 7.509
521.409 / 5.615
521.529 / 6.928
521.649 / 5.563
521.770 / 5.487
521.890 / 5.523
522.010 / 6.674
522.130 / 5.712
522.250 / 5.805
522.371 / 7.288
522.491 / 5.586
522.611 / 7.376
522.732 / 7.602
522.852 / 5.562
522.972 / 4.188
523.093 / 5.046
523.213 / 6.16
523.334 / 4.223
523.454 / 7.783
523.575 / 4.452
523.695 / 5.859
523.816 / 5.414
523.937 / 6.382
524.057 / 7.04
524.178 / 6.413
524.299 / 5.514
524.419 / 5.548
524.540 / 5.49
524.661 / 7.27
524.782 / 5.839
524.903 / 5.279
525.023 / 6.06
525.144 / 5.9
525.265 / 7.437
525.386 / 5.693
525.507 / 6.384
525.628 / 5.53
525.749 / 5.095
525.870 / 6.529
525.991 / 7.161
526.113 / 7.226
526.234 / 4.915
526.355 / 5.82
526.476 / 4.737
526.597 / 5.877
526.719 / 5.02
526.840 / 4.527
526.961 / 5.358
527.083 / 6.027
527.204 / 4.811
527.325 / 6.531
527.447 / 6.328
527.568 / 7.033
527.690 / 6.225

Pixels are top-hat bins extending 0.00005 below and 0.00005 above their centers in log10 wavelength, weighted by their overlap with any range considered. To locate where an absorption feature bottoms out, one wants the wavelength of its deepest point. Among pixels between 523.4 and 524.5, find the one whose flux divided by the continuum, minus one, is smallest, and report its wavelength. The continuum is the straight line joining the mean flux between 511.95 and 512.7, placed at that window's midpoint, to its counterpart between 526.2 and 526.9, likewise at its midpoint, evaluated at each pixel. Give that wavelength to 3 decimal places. 523.575 nm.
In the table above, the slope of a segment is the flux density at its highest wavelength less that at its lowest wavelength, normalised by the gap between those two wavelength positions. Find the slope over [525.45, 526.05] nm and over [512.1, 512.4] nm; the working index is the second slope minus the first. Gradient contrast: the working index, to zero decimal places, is 4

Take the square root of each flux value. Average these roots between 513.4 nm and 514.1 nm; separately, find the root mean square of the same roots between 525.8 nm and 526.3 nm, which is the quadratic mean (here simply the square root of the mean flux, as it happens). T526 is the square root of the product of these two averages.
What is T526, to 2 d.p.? 2.48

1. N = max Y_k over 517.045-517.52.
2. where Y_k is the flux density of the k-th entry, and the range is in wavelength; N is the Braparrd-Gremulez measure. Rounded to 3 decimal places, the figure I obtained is 6.559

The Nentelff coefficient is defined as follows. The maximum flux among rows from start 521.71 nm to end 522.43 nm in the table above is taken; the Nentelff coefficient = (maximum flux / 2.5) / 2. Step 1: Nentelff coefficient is 1.46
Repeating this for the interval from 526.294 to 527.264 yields 1.21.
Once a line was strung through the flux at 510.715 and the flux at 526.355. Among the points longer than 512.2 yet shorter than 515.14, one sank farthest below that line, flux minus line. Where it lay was 514.255 nm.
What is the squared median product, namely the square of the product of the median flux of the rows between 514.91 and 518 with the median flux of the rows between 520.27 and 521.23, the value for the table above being 817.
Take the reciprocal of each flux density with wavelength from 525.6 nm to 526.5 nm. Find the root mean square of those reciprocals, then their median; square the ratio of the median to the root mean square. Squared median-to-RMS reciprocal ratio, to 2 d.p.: 1.00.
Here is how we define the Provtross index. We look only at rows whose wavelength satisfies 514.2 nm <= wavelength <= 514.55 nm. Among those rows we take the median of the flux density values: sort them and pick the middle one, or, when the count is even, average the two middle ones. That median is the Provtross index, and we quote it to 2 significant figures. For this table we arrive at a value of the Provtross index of 4.9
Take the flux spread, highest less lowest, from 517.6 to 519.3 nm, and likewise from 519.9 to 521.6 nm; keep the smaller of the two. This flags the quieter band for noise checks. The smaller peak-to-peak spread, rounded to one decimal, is 4.0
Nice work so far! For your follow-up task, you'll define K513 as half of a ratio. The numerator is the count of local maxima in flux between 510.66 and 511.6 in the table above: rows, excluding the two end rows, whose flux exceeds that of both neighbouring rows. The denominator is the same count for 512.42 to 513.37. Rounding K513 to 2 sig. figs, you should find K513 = 0.33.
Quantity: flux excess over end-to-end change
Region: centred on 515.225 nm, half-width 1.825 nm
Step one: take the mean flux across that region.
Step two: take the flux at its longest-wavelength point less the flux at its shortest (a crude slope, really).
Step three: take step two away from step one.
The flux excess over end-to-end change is 7.0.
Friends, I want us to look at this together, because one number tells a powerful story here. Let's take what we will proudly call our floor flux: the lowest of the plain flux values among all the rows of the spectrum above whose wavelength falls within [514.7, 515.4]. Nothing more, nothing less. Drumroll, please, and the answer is 4.282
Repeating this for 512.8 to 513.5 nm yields 4.276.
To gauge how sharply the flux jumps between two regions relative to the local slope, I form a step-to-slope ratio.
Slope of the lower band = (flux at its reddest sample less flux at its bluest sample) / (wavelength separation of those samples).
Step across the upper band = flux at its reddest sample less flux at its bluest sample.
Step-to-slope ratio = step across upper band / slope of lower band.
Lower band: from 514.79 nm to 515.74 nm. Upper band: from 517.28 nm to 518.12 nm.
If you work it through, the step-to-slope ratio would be 5.7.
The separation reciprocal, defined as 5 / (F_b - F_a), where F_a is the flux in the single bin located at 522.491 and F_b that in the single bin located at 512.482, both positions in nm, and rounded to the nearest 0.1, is 5.6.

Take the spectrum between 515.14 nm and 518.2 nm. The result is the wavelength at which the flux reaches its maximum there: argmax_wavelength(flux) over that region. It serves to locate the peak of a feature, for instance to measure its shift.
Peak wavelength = 515.322 nm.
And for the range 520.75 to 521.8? 521.289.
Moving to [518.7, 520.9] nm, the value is 519.133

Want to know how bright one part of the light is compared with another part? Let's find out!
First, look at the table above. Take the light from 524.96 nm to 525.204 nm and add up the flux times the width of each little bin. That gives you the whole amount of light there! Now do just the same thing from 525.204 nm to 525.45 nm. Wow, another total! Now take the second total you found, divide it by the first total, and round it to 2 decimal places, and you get 1.10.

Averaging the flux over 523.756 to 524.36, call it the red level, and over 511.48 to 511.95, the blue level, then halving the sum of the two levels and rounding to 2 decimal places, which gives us 5.96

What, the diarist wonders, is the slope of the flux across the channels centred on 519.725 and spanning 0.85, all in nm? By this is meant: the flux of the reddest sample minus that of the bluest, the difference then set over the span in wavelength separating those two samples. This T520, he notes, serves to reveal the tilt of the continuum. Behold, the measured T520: -0.94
